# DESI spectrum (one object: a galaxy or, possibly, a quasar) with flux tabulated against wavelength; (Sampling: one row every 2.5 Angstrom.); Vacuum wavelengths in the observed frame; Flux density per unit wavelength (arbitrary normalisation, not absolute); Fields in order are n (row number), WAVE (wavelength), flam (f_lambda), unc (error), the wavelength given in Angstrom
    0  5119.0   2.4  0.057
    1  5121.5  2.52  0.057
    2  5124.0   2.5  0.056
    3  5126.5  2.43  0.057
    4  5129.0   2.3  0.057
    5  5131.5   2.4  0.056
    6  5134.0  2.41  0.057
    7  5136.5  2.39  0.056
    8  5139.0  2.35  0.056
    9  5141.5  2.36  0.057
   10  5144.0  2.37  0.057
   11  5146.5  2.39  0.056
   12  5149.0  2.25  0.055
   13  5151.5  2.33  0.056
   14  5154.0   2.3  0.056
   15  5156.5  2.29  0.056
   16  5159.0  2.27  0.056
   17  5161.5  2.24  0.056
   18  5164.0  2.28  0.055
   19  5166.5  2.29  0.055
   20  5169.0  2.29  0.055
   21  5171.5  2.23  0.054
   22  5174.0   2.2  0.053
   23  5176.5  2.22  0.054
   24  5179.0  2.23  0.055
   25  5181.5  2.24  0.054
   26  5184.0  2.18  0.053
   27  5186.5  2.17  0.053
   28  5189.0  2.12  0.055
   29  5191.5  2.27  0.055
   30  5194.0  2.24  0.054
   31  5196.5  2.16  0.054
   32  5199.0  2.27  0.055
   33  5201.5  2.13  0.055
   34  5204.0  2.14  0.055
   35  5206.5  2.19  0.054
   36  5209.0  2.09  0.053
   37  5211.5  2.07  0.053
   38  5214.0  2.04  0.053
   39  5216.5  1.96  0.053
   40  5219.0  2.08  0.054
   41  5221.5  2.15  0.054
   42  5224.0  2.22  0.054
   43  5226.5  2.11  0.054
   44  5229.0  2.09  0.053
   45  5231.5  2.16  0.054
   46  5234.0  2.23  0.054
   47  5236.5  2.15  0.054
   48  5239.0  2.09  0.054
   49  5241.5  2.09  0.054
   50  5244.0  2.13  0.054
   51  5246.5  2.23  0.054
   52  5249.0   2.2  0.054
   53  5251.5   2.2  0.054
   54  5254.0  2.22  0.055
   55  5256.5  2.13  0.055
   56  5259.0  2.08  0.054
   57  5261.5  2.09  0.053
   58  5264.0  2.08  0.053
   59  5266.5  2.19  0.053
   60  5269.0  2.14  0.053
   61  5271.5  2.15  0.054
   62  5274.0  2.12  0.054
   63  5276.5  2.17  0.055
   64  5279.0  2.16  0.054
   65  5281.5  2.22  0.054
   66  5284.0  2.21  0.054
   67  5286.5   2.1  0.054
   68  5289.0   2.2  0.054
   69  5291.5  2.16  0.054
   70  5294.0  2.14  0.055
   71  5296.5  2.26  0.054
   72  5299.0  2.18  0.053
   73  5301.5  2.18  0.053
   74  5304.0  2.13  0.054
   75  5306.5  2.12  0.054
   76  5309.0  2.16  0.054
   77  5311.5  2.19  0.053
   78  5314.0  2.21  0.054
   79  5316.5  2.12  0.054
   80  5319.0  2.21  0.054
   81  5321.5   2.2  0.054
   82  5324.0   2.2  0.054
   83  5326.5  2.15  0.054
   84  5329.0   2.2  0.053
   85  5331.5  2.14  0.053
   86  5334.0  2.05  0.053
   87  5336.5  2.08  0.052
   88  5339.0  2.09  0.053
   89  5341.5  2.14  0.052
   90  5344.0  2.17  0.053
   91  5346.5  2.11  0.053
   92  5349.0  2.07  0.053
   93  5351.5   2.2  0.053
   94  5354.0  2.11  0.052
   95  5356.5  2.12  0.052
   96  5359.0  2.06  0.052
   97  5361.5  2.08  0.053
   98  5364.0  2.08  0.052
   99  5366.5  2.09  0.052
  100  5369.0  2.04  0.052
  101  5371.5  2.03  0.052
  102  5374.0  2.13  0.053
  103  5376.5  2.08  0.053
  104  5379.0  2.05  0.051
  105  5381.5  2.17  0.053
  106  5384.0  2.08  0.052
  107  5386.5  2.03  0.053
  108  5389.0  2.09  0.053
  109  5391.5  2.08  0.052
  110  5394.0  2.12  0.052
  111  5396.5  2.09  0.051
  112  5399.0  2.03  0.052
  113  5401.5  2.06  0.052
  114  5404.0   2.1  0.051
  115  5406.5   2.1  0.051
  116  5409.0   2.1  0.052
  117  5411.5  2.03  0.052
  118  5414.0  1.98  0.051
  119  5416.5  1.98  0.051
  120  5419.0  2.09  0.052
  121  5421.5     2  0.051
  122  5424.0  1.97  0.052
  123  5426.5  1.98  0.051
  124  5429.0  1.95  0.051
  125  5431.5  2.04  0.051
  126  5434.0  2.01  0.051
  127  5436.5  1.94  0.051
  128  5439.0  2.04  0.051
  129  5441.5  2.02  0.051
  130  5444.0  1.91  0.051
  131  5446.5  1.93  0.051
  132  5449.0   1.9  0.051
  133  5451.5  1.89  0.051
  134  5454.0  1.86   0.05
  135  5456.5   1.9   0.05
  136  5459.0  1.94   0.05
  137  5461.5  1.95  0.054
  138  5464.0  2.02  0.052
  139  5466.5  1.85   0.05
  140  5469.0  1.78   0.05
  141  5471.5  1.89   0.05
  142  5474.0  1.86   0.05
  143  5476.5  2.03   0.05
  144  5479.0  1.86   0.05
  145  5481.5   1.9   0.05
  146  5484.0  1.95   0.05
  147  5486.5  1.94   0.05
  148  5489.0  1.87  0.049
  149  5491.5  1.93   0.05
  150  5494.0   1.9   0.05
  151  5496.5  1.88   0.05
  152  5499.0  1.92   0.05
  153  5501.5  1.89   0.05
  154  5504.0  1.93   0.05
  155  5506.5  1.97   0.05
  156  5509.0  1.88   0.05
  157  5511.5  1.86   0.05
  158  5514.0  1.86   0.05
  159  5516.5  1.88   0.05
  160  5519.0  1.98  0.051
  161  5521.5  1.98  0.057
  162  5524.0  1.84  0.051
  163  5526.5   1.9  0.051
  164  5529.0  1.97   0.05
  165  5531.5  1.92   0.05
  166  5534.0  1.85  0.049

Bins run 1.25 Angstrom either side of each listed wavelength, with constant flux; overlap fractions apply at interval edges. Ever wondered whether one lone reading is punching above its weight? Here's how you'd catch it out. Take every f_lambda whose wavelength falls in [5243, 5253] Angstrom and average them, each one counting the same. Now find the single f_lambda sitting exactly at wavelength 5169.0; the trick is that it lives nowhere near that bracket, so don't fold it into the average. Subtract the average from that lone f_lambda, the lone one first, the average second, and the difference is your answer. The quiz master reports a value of 0.10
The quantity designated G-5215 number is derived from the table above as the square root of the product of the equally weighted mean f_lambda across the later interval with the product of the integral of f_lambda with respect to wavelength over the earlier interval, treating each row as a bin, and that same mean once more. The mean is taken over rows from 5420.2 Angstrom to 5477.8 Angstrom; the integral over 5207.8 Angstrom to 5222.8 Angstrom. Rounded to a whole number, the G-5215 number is 11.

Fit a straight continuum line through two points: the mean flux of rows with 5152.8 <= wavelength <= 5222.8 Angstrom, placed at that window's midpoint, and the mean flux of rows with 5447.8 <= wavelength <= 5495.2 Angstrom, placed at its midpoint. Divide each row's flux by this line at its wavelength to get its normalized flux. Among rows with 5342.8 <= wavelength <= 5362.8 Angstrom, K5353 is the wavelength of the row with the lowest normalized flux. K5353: 5349.0 Angstrom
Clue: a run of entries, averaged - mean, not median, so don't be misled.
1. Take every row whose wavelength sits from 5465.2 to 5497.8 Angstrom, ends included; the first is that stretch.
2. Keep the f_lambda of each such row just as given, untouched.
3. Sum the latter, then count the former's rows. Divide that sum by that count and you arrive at 1.90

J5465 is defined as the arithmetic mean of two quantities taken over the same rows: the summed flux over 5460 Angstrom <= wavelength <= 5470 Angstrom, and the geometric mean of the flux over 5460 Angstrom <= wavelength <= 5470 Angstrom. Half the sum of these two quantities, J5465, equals 4.7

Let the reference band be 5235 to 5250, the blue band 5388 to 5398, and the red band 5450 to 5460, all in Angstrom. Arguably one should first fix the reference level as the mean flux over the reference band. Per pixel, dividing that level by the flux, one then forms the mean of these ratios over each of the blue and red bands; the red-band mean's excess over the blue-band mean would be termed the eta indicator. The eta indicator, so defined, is 0.107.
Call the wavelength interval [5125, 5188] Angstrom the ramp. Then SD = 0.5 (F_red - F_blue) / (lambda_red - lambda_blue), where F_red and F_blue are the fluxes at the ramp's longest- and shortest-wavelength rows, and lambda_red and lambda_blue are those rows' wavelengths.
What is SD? -0.0022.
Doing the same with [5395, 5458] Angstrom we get -0.0016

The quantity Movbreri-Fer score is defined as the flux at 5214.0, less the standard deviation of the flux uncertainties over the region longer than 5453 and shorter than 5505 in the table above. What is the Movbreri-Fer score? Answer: 2.04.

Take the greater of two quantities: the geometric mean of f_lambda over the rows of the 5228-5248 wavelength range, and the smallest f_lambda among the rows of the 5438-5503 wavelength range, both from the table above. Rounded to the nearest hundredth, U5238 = 2.15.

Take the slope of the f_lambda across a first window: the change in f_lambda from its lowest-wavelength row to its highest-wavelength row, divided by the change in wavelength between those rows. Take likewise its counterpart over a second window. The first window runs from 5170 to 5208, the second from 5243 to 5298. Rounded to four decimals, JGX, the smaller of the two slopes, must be -0.0011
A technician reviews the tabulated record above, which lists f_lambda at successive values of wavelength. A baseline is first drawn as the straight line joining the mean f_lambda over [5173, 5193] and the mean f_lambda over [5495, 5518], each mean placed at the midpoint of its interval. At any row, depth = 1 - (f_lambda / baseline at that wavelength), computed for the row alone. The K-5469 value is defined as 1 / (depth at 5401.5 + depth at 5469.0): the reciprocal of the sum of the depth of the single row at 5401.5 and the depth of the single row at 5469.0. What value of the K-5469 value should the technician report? 21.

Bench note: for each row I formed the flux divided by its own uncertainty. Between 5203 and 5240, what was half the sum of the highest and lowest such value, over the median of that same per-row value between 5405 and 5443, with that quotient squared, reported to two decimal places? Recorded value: 1.00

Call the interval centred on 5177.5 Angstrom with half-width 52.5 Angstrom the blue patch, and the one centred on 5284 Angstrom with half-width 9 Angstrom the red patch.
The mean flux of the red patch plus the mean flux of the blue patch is 4.41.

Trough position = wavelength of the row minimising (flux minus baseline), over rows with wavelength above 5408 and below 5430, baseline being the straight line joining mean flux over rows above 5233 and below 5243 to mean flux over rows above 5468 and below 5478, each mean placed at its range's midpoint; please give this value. 5429.0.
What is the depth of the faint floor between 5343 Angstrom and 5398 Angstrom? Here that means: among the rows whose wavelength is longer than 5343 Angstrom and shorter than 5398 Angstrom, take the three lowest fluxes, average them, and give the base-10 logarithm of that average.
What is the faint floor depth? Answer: 0.308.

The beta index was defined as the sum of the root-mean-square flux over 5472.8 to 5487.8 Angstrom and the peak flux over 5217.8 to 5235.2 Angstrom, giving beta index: 4.15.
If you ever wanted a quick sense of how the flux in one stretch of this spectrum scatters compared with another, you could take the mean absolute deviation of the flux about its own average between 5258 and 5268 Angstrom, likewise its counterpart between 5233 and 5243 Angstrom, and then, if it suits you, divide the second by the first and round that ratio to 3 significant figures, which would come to 1.25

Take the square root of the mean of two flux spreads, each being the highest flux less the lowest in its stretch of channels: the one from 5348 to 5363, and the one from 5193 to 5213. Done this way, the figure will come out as 0.41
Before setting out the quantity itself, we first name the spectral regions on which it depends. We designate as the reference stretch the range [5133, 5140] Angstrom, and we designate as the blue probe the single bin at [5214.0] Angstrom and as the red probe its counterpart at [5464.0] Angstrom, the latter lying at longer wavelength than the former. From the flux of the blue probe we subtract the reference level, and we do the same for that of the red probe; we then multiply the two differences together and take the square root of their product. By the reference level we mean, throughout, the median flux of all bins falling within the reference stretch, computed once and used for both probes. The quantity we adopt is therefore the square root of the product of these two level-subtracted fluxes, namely 0.36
